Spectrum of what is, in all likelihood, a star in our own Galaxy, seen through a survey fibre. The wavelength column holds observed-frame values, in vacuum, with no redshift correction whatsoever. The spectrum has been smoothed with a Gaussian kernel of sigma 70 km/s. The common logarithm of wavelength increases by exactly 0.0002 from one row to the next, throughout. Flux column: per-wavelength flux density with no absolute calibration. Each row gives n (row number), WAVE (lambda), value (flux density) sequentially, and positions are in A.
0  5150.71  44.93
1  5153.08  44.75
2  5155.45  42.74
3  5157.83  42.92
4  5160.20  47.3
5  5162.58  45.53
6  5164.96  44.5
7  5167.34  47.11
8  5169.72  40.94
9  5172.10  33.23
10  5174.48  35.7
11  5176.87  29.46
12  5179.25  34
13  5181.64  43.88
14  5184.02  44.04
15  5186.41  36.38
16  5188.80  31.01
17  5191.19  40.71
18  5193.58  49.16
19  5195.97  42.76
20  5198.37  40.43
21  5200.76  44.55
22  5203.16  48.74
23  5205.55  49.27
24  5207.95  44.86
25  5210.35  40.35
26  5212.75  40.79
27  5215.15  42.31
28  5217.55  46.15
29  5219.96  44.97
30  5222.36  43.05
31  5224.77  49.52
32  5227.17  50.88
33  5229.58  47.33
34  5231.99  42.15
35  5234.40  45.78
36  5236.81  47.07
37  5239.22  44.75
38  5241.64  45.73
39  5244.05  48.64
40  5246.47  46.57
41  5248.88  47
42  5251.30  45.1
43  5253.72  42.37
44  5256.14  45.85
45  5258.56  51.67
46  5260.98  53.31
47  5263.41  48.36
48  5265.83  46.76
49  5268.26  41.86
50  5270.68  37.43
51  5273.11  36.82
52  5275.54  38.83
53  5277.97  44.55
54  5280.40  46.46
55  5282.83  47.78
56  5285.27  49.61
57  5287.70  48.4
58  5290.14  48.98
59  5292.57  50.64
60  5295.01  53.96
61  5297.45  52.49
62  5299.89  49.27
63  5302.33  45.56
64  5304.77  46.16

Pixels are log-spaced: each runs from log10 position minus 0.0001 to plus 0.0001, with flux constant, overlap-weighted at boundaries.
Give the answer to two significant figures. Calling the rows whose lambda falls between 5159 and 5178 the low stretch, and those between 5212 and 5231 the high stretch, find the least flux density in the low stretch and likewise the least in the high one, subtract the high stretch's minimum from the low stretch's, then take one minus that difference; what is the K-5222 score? 12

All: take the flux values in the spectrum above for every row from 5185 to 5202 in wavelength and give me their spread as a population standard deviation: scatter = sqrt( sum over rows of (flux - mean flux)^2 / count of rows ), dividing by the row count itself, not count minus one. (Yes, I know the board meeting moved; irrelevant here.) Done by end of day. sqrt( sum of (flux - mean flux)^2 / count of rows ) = 5.4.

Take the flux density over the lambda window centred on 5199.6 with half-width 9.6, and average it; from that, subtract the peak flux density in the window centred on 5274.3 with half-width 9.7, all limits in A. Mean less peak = -2.7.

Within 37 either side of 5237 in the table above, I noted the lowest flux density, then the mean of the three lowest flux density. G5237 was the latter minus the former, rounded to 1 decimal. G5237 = 1.4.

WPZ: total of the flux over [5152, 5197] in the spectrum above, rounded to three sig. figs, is 776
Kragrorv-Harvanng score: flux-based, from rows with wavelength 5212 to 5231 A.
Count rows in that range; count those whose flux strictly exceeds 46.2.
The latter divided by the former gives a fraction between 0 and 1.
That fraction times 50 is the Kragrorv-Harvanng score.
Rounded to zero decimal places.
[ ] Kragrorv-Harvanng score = 19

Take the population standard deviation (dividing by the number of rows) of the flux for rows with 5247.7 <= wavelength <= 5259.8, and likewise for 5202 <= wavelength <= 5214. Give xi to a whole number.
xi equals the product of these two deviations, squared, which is 132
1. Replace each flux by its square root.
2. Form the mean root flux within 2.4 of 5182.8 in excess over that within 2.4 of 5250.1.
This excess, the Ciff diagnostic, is -0.16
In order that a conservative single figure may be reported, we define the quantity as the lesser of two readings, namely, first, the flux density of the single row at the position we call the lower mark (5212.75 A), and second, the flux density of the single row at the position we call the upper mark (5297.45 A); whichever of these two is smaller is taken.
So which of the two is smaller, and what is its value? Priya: 40.8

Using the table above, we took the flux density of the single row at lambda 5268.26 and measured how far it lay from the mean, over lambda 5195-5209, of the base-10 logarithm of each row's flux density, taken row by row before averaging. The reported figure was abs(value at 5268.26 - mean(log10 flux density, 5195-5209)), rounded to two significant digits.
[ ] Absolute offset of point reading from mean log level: 40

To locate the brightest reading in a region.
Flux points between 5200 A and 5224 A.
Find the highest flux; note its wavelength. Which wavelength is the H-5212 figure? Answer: 5205.55 A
